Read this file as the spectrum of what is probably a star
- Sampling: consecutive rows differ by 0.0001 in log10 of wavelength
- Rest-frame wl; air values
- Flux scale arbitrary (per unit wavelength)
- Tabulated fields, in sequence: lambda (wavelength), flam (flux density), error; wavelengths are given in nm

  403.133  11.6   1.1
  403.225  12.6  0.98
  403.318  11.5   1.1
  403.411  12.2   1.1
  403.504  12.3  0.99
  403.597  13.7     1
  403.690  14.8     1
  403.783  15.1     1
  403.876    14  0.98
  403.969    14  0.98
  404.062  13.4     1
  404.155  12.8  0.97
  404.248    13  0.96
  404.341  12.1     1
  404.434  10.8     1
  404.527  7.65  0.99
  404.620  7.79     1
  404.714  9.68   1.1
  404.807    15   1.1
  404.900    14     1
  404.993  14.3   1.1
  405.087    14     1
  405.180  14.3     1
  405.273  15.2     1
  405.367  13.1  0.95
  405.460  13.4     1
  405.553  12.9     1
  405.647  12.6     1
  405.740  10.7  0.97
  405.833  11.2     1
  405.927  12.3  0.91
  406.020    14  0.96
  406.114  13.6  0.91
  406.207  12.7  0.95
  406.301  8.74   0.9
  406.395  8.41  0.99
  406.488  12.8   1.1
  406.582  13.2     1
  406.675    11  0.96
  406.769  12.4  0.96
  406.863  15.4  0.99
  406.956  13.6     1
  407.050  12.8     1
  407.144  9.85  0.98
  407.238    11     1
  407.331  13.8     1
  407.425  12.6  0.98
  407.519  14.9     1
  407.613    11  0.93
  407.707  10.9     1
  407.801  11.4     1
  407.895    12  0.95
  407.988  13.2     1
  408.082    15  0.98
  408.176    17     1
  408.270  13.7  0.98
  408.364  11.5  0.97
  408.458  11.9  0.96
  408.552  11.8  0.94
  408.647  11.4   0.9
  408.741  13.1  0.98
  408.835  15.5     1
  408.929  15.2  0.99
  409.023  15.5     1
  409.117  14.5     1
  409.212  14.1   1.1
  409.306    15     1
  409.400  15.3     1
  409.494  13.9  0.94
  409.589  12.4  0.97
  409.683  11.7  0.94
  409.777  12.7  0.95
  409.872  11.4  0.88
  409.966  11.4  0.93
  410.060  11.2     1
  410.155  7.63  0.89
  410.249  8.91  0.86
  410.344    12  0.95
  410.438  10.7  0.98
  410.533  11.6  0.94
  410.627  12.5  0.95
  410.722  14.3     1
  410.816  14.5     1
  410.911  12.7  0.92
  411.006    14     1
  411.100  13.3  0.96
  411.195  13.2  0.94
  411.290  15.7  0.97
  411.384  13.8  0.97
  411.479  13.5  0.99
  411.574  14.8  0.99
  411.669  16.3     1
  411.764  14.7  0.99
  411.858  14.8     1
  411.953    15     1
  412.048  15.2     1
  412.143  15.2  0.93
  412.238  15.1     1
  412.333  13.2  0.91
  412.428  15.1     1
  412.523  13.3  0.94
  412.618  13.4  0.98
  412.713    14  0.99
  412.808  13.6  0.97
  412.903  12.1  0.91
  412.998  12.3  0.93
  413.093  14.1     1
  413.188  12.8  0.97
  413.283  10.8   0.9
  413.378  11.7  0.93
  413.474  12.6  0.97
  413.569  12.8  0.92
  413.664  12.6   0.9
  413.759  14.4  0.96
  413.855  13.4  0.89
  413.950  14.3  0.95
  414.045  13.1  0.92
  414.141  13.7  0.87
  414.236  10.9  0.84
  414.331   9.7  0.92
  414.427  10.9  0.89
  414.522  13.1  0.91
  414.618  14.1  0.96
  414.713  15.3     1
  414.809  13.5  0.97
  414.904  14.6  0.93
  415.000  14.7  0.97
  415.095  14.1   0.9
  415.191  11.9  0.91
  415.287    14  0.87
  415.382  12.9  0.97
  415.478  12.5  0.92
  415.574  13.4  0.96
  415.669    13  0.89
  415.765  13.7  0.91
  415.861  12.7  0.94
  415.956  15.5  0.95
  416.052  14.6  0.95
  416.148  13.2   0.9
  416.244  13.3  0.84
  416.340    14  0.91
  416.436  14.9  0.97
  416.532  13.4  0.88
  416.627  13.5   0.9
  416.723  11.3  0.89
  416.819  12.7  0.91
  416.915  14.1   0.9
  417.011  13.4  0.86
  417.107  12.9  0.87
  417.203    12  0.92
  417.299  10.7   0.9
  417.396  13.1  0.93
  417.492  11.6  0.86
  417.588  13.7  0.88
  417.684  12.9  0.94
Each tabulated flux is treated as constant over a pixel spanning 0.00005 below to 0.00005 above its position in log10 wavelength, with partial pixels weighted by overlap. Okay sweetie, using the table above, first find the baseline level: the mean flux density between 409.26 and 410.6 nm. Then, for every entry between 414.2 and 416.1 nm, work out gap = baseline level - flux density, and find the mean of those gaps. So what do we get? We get -1.4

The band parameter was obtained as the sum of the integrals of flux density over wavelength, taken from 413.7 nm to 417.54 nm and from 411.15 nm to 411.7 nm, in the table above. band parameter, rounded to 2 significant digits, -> 59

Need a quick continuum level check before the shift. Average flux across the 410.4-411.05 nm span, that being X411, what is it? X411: 12.9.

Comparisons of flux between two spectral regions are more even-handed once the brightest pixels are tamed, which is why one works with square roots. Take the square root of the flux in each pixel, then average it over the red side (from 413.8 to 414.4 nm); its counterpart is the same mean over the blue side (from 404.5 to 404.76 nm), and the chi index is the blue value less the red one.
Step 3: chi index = -0.6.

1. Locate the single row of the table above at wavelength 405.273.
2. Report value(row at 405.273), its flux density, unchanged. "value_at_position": 15.2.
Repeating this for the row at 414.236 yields 10.9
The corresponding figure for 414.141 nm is 13.7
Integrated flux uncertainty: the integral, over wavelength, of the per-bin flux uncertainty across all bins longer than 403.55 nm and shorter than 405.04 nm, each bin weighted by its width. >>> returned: 1.51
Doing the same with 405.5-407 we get 1.46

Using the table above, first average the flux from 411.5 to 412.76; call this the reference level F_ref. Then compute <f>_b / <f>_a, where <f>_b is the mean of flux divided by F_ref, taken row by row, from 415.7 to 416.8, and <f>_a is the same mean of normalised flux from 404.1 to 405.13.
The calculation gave 1.14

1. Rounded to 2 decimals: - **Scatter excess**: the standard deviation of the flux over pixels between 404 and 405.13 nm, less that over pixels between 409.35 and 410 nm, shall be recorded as 1.06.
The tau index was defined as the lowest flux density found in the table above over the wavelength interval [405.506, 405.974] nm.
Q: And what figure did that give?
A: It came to 10.7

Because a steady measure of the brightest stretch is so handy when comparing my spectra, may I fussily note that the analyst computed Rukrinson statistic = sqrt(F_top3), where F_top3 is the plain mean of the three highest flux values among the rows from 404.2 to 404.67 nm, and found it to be 3.46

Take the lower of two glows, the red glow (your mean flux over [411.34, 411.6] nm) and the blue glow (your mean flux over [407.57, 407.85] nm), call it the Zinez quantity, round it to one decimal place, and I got 11.1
